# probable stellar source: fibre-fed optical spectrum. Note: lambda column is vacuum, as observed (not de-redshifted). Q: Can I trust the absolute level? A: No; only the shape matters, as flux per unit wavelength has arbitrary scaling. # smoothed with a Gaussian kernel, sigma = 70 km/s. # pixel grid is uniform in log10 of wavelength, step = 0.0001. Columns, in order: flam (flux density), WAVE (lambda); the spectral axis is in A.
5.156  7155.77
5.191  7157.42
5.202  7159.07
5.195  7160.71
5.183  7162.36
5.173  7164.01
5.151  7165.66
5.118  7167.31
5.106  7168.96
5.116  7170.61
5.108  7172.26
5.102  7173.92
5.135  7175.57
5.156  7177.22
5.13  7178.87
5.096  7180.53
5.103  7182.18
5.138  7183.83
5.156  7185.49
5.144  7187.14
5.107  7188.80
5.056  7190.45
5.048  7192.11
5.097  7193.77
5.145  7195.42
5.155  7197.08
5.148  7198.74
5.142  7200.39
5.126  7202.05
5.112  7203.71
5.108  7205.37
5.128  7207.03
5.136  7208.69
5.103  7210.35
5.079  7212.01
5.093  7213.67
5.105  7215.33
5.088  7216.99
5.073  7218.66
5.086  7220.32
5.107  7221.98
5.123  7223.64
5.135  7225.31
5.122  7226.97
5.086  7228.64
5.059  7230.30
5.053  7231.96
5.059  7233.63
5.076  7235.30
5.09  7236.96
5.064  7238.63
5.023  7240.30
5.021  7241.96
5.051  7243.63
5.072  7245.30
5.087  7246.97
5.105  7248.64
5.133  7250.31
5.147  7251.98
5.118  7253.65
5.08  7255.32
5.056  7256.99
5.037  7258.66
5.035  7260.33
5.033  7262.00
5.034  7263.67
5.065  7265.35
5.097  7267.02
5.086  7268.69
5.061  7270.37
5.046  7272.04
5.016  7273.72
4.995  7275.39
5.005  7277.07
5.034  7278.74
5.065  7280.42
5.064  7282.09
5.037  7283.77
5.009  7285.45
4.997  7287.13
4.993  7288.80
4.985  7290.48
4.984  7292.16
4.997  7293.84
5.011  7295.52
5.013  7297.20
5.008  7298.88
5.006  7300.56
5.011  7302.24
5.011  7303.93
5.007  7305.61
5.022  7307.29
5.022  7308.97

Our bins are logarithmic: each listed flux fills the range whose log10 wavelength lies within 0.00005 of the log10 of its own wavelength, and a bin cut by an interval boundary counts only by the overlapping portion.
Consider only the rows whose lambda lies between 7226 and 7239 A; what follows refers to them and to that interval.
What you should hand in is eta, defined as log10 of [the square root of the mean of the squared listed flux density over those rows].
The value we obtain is 0.706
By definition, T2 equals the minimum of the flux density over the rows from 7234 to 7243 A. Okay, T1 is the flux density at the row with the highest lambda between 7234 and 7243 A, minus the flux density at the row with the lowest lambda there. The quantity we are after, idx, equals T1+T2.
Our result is 4.97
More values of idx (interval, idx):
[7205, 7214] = 5.06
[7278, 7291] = 4.94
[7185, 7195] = 4.99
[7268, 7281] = 4.97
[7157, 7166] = 5.11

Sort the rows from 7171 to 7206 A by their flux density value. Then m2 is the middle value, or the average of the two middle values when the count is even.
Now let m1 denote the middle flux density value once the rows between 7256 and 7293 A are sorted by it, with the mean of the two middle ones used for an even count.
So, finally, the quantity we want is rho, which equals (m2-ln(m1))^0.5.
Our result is 1.87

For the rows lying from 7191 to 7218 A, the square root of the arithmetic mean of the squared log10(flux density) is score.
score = 0.709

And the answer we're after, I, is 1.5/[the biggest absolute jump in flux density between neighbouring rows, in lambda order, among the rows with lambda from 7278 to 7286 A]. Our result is 48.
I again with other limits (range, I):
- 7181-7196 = 29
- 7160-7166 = 68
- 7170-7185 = 43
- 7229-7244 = 37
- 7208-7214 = 45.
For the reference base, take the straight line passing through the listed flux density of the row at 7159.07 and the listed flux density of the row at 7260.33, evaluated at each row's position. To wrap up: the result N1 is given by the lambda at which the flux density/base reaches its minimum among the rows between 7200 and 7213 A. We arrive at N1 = 7212.01 A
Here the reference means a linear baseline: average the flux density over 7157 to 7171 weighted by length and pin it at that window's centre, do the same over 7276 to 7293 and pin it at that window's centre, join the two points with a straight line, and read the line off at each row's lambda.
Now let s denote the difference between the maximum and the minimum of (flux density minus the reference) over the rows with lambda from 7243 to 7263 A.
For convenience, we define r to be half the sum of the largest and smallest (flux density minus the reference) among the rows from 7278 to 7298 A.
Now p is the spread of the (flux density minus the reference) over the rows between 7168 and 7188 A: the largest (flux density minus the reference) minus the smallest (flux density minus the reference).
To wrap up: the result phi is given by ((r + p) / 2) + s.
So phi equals 0.146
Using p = 0.070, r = 0.0093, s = 0.106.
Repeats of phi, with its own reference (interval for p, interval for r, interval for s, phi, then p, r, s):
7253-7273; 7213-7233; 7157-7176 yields 0.126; 0.075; 0.0095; 0.084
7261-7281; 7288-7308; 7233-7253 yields 0.186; 0.092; 0.0035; 0.138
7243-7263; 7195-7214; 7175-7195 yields 0.155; 0.106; 0.0035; 0.100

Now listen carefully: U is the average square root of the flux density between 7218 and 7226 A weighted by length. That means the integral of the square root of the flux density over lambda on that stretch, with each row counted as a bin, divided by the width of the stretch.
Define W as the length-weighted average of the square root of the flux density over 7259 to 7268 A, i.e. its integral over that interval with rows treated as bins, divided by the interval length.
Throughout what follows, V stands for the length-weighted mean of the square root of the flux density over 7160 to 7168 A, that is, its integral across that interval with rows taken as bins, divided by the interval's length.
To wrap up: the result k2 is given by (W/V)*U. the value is 2.24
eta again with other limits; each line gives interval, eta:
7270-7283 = 0.702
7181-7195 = 0.708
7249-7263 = 0.706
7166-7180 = 0.709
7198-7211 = 0.710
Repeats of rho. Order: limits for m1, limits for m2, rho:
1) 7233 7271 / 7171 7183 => 1.87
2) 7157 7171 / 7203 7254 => 1.86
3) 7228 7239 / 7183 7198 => 1.88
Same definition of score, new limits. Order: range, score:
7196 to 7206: 0.710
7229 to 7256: 0.706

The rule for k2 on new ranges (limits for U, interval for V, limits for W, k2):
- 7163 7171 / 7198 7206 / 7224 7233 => 2.26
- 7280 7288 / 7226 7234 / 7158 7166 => 2.27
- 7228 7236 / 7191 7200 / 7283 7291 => 2.23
